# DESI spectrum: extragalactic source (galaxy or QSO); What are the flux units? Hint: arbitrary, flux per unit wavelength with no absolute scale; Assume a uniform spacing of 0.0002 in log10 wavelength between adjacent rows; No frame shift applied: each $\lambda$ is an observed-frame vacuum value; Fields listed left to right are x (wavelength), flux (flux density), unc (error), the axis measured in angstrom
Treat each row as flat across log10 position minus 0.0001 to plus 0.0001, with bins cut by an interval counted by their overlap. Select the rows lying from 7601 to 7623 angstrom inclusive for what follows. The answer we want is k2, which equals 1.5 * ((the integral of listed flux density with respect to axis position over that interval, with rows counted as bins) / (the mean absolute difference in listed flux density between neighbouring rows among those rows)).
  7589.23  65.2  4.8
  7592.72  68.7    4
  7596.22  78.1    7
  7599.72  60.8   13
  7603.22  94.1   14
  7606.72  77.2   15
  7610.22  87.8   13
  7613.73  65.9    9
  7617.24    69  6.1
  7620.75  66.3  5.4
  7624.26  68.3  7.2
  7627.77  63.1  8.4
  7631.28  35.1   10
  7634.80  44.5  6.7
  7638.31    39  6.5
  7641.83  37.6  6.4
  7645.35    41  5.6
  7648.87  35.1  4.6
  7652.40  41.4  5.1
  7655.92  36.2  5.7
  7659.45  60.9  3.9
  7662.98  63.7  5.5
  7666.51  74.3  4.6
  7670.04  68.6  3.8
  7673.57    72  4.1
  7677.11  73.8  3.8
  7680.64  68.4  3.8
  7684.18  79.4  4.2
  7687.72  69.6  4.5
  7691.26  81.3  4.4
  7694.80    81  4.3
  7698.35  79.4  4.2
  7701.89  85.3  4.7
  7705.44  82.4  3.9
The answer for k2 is 228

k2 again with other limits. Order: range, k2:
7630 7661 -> 248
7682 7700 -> 360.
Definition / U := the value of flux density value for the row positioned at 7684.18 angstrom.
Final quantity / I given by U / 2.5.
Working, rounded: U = 79.4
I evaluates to 32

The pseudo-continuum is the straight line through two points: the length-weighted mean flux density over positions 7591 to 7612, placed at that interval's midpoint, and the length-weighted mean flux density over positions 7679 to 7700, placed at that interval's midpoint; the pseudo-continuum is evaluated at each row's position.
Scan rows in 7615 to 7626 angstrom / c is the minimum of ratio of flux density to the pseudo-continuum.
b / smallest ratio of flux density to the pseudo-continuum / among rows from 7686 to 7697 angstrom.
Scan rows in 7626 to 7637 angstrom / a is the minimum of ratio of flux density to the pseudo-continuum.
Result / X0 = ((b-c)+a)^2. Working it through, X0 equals 0.26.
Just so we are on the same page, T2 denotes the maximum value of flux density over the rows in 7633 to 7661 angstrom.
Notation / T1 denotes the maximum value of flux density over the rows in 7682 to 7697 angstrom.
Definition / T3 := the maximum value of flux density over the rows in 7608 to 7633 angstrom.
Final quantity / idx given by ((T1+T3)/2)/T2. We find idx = 1.4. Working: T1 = 81.3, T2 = 60.9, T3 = 87.8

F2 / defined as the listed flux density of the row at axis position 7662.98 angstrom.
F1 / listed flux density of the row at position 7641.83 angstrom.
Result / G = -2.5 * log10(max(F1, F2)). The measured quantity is -4.51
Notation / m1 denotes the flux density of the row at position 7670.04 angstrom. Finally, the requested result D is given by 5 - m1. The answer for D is -64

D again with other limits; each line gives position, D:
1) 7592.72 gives -64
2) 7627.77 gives -58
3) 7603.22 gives -89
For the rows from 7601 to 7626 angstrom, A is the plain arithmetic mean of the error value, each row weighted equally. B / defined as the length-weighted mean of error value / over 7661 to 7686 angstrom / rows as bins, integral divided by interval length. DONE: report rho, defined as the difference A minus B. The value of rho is 6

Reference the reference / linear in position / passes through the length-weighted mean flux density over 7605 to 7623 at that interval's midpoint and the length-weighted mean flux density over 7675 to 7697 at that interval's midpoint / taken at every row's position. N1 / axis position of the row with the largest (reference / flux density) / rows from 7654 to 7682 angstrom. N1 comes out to 7655.92 angstrom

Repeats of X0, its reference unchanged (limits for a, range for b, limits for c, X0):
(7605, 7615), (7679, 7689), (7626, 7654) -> 1.66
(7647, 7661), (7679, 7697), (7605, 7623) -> 0.25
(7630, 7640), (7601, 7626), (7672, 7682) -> 0.17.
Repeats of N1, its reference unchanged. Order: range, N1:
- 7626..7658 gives 7648.87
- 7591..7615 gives 7599.72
